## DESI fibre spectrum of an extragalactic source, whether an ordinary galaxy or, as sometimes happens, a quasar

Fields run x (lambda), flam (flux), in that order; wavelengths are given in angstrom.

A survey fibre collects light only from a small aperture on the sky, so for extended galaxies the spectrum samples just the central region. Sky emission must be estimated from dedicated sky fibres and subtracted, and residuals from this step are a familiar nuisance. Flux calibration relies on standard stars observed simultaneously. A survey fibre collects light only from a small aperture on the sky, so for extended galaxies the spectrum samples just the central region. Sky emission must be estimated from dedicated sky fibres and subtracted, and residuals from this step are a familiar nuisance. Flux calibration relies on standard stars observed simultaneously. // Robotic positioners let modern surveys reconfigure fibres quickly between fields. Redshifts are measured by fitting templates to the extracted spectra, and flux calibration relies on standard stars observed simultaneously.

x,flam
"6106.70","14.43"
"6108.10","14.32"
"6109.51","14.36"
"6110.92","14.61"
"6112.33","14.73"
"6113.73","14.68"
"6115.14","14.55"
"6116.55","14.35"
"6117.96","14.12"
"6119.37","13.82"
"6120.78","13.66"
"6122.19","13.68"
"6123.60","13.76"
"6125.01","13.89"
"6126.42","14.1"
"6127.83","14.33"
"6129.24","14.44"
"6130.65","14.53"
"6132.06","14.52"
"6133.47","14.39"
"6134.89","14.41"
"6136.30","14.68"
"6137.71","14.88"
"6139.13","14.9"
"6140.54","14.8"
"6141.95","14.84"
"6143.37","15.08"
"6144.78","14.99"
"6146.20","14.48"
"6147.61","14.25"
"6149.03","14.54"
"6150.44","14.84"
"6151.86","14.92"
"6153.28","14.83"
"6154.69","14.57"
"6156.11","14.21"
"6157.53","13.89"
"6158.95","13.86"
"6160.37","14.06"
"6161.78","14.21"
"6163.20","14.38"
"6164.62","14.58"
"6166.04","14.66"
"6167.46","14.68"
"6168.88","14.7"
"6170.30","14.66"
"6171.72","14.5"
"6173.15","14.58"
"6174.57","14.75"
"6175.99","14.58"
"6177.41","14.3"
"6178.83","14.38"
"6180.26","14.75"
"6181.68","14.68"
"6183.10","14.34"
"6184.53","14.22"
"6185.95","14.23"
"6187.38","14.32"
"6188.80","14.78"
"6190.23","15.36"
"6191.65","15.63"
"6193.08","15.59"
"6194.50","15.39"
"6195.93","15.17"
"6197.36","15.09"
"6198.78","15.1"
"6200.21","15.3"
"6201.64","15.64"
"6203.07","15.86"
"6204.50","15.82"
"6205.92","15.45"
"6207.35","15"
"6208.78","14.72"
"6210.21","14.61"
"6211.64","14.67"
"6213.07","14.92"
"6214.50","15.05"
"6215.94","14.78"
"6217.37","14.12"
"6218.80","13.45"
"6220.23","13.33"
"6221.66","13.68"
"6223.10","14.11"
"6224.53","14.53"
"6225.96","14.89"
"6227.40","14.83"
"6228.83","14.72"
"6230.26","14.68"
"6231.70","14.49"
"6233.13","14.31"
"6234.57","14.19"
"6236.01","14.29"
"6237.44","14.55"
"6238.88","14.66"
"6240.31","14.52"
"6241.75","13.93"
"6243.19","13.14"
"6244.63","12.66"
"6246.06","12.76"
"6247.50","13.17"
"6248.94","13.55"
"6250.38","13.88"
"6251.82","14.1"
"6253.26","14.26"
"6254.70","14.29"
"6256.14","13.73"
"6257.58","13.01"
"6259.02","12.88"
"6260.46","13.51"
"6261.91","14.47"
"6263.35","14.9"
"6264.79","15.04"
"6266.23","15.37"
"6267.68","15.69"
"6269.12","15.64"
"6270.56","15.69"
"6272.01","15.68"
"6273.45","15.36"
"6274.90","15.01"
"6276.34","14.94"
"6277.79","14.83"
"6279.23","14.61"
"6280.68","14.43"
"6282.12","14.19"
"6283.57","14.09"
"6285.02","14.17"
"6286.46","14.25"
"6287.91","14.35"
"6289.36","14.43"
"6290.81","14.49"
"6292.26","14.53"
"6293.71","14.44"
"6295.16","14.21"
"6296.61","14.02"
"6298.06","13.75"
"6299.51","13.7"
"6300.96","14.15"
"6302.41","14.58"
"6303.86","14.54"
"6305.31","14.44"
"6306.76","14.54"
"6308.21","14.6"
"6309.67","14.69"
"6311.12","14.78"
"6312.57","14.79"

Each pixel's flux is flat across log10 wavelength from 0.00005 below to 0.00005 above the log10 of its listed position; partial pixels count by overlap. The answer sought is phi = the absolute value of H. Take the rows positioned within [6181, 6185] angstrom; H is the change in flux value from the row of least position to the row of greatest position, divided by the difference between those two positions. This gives 0.16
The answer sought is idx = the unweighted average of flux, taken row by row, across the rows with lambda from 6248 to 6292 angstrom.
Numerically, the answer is 14.5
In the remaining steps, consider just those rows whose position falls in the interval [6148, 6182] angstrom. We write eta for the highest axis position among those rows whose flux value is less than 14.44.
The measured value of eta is 6178.83 angstrom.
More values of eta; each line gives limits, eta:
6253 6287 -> 6286.46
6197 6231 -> 6223.10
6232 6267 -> 6260.46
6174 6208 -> 6187.38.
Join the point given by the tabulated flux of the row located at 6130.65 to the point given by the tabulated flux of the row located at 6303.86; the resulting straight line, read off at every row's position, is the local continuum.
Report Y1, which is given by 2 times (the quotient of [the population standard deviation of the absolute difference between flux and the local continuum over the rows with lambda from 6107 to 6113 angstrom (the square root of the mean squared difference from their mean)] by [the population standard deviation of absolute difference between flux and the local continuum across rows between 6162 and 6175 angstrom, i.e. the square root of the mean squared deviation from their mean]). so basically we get 2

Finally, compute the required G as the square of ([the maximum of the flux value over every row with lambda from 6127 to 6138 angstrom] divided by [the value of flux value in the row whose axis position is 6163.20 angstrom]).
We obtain 1.07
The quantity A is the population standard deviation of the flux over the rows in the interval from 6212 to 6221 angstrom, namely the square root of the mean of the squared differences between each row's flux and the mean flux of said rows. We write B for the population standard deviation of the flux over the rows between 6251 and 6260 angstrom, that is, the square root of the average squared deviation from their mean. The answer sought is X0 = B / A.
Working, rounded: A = 0.69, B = 0.57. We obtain 0.8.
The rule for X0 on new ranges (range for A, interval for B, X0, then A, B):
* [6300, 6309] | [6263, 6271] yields 2.1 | 0.15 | 0.32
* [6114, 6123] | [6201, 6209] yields 1.2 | 0.34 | 0.42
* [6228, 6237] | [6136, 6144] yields 0.6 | 0.20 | 0.12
